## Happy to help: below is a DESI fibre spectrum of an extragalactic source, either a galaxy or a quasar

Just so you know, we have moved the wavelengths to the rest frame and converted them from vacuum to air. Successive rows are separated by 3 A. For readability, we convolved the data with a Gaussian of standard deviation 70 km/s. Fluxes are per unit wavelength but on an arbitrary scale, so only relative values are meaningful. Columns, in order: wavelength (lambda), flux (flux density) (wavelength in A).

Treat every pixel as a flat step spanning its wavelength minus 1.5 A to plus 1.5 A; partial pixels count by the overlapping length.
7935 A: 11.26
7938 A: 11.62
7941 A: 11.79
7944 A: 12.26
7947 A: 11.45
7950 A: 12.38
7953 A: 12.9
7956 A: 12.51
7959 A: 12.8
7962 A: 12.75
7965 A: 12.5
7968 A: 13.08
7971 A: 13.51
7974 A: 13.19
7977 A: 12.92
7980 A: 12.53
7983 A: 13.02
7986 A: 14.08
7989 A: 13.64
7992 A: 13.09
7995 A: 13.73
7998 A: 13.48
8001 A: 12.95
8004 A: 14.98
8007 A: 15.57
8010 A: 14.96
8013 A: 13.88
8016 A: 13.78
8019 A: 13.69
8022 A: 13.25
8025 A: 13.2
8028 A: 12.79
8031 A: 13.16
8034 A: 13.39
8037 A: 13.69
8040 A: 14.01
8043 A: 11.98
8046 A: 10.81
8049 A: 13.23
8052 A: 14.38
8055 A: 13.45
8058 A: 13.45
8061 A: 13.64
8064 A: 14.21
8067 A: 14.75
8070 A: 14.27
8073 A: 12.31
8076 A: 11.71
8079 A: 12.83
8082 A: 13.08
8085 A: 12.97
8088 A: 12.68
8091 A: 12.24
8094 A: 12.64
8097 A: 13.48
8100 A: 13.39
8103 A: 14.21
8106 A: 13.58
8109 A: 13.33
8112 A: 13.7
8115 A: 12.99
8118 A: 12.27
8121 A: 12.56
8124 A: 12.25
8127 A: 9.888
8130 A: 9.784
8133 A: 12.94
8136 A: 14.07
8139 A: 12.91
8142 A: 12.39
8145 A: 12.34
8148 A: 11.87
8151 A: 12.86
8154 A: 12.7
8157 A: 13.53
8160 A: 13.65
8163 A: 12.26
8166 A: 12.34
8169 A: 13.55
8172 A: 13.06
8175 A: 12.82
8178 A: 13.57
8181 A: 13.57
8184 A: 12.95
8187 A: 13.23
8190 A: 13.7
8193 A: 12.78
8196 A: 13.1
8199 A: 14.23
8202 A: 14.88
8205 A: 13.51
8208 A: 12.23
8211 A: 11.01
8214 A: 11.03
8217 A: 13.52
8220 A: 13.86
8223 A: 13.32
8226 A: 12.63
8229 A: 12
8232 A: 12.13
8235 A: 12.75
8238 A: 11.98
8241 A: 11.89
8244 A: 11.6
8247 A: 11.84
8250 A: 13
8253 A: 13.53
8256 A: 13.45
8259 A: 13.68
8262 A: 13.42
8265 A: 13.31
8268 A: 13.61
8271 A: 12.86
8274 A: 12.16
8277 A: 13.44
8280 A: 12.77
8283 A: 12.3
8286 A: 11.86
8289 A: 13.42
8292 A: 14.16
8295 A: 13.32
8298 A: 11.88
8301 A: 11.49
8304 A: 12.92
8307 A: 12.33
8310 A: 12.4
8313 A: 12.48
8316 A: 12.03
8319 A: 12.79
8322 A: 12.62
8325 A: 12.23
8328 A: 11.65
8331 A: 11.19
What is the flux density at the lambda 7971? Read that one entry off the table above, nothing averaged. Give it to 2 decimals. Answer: 13.51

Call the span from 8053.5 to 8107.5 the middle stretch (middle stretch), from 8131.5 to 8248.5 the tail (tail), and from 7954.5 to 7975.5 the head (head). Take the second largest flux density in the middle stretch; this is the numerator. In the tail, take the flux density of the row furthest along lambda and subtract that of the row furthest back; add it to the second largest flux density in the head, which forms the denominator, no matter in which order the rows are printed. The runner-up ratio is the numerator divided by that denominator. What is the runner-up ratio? 1.18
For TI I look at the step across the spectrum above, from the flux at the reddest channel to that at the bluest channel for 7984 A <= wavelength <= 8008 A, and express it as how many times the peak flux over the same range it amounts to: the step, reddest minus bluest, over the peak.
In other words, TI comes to 0.10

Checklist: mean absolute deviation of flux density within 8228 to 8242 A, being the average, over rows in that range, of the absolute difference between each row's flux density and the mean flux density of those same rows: 0.2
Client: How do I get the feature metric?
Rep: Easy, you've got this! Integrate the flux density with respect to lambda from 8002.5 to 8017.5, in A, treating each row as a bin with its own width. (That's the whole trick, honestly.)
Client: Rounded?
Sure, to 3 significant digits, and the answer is 220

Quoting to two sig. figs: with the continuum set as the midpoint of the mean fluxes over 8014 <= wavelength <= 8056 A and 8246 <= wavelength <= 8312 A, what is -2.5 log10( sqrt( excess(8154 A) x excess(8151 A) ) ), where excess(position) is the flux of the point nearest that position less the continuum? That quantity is 1.5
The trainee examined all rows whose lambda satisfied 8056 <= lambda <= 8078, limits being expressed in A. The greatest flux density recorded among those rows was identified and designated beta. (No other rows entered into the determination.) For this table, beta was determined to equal 14.75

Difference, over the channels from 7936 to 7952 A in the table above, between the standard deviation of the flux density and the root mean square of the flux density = -11.5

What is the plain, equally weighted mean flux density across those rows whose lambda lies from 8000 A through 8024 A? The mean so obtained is 14.1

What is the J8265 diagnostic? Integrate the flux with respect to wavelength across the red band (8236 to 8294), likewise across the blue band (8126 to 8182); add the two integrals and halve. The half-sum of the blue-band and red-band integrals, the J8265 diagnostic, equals 727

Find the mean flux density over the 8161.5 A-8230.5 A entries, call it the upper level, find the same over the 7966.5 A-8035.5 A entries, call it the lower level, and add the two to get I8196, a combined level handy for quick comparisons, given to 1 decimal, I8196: 26.6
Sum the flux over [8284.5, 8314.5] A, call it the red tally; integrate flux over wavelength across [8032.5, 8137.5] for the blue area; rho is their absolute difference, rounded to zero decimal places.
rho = 1236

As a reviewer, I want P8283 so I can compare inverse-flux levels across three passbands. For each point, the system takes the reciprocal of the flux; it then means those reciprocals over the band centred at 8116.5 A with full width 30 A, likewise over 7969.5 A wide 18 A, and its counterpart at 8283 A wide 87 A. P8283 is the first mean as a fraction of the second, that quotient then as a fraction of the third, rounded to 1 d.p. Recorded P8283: 13.4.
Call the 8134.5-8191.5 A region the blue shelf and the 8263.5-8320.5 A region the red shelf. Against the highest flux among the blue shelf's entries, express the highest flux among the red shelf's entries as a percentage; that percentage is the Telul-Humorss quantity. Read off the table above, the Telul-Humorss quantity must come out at 101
